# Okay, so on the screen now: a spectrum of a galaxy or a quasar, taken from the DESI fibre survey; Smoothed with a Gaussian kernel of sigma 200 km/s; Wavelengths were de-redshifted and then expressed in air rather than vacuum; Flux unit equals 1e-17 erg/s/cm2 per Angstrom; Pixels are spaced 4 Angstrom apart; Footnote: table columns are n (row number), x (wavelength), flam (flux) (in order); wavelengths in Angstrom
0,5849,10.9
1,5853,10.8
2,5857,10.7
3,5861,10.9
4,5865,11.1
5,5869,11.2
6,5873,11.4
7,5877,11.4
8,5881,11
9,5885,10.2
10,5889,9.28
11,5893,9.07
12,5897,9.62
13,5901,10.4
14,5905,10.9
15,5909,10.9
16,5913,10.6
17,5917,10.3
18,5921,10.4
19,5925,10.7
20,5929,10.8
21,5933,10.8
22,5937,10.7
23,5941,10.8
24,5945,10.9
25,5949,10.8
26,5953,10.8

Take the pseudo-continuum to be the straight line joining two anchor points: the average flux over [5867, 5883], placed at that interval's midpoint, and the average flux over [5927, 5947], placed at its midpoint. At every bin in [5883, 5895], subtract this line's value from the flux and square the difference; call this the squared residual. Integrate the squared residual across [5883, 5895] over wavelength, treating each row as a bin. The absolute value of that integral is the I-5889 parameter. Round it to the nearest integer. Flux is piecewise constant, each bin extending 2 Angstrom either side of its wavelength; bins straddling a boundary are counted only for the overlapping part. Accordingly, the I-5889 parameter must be 35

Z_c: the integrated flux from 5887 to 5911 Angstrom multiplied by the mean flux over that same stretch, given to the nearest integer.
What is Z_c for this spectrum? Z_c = 2414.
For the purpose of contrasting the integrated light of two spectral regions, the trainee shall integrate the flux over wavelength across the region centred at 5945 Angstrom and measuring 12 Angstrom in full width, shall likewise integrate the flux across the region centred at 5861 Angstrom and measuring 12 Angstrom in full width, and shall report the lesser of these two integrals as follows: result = 130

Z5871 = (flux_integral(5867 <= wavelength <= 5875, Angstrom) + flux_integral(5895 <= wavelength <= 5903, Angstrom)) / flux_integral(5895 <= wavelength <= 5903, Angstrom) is 2.13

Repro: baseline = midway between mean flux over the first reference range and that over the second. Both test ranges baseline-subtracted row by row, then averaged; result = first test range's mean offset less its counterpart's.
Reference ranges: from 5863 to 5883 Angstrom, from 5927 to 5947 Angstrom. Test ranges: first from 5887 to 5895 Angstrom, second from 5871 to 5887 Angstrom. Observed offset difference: -1.8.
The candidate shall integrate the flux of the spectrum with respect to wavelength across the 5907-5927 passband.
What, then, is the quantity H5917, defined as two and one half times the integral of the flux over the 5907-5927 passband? 529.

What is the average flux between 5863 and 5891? 10.8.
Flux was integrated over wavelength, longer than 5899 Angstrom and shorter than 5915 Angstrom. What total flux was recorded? 171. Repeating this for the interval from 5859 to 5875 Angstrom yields 178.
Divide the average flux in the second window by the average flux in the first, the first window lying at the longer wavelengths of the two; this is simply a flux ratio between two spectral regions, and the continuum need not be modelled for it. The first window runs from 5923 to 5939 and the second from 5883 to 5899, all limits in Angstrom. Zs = 0.89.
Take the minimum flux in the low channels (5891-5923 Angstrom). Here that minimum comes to 9.07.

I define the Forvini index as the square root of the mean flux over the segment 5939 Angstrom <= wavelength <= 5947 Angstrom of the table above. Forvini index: 3.29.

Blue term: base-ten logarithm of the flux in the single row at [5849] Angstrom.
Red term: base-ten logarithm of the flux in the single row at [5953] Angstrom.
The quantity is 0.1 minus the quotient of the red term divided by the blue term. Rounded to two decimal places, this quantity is -0.90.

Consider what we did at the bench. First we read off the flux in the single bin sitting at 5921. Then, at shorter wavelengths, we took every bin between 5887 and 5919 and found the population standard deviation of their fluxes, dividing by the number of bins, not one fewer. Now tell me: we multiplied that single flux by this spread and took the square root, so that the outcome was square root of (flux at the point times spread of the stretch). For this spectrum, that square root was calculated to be 2.64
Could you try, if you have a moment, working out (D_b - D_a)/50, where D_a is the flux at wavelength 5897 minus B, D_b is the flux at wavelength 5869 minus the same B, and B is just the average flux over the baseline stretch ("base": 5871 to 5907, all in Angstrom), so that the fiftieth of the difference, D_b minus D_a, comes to 0.032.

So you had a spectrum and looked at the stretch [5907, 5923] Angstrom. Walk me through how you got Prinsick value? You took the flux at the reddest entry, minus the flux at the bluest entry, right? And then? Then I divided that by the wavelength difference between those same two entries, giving -0.042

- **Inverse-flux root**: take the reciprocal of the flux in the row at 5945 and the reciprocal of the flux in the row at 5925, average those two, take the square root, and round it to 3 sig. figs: 0.304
